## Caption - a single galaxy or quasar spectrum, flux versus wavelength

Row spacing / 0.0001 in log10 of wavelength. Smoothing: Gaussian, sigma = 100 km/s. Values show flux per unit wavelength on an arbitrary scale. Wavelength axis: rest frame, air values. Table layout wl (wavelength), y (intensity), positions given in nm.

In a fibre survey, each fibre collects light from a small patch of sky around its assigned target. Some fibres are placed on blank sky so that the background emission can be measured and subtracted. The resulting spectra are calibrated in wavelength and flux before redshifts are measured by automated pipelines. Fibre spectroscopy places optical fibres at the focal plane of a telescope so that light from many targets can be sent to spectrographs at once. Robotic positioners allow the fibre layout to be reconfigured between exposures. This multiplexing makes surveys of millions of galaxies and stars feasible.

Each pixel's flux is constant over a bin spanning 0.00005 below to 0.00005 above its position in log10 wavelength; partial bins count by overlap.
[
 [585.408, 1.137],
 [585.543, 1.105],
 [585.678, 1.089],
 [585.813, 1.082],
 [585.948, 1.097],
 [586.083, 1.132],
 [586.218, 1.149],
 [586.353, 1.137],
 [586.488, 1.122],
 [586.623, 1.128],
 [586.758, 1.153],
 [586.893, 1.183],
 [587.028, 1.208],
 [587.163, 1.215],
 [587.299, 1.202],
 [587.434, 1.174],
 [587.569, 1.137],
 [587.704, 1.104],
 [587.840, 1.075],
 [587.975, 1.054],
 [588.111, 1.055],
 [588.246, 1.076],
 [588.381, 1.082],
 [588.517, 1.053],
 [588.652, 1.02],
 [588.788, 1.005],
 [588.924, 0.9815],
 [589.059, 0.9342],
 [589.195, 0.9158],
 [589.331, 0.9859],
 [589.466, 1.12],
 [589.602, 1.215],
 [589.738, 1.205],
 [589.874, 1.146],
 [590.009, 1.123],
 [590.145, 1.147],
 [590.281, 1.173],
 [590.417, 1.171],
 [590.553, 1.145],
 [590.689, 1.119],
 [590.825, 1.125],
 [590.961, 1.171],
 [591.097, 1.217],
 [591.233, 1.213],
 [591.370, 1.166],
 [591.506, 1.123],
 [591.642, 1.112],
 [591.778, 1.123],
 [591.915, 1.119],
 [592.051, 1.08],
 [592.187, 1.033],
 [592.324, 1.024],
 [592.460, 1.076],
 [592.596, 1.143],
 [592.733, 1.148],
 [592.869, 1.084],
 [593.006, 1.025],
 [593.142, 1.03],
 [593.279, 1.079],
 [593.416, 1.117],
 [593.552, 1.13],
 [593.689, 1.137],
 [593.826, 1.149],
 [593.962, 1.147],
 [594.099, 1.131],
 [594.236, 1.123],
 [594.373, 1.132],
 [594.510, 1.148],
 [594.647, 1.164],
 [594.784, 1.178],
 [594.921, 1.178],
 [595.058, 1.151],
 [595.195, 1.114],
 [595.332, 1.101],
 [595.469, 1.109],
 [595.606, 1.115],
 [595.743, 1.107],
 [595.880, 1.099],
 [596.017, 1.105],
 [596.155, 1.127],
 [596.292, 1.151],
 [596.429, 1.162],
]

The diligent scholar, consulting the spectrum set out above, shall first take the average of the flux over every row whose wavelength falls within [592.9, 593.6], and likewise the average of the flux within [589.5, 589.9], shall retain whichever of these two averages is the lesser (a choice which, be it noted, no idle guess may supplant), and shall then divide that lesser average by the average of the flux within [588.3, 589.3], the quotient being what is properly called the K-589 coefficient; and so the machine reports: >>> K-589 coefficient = 1.08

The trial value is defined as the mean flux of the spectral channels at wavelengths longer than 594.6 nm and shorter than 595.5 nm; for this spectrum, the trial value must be 1.14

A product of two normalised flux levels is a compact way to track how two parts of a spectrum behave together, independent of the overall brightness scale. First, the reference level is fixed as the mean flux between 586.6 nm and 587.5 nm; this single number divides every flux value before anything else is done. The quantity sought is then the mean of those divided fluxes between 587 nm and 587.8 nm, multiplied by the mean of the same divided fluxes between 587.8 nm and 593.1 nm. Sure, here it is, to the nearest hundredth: 0.92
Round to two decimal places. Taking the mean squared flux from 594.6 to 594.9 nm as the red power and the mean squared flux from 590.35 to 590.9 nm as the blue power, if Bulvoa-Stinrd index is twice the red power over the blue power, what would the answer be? 2.11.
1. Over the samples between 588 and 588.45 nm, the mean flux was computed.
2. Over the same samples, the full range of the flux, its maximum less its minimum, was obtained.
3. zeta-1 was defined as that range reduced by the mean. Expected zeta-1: -1.04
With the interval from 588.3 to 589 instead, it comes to -0.93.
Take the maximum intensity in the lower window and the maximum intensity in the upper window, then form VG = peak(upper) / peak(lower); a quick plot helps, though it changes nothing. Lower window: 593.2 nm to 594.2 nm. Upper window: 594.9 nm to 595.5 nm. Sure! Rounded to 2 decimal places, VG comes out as 1.03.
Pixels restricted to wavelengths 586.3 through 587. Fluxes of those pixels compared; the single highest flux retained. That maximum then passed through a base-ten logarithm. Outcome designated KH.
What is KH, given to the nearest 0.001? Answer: 0.073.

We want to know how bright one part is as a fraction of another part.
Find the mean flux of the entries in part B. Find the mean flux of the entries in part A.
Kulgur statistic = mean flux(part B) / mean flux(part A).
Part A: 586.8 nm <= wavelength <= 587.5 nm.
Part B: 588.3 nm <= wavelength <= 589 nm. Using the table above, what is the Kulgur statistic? 0.86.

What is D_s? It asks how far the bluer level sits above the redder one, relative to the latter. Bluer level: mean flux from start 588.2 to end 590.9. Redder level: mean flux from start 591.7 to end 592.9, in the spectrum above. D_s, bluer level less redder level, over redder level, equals -0.005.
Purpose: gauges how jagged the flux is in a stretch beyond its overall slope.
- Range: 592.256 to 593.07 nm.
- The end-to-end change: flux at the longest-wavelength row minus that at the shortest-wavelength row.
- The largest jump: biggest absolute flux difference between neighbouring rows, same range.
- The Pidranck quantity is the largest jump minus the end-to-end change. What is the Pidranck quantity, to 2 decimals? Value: 0.07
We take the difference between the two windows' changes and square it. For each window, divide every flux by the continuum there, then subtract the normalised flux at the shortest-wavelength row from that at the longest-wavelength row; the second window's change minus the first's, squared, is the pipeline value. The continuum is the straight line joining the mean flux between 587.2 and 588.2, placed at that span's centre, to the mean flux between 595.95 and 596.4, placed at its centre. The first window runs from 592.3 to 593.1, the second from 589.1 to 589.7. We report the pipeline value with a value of 0.071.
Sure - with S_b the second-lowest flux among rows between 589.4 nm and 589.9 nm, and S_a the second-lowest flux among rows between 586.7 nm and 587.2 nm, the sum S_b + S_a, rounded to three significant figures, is 2.33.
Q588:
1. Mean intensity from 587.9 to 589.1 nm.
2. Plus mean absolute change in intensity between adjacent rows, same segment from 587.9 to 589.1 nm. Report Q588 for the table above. 1.05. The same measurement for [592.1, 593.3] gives 1.11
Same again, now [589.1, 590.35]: 1.17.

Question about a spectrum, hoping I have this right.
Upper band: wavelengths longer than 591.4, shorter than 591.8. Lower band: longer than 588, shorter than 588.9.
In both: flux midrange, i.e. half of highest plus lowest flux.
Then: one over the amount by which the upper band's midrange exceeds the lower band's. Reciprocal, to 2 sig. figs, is 14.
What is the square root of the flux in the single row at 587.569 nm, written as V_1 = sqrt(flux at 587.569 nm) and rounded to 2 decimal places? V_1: 1.07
